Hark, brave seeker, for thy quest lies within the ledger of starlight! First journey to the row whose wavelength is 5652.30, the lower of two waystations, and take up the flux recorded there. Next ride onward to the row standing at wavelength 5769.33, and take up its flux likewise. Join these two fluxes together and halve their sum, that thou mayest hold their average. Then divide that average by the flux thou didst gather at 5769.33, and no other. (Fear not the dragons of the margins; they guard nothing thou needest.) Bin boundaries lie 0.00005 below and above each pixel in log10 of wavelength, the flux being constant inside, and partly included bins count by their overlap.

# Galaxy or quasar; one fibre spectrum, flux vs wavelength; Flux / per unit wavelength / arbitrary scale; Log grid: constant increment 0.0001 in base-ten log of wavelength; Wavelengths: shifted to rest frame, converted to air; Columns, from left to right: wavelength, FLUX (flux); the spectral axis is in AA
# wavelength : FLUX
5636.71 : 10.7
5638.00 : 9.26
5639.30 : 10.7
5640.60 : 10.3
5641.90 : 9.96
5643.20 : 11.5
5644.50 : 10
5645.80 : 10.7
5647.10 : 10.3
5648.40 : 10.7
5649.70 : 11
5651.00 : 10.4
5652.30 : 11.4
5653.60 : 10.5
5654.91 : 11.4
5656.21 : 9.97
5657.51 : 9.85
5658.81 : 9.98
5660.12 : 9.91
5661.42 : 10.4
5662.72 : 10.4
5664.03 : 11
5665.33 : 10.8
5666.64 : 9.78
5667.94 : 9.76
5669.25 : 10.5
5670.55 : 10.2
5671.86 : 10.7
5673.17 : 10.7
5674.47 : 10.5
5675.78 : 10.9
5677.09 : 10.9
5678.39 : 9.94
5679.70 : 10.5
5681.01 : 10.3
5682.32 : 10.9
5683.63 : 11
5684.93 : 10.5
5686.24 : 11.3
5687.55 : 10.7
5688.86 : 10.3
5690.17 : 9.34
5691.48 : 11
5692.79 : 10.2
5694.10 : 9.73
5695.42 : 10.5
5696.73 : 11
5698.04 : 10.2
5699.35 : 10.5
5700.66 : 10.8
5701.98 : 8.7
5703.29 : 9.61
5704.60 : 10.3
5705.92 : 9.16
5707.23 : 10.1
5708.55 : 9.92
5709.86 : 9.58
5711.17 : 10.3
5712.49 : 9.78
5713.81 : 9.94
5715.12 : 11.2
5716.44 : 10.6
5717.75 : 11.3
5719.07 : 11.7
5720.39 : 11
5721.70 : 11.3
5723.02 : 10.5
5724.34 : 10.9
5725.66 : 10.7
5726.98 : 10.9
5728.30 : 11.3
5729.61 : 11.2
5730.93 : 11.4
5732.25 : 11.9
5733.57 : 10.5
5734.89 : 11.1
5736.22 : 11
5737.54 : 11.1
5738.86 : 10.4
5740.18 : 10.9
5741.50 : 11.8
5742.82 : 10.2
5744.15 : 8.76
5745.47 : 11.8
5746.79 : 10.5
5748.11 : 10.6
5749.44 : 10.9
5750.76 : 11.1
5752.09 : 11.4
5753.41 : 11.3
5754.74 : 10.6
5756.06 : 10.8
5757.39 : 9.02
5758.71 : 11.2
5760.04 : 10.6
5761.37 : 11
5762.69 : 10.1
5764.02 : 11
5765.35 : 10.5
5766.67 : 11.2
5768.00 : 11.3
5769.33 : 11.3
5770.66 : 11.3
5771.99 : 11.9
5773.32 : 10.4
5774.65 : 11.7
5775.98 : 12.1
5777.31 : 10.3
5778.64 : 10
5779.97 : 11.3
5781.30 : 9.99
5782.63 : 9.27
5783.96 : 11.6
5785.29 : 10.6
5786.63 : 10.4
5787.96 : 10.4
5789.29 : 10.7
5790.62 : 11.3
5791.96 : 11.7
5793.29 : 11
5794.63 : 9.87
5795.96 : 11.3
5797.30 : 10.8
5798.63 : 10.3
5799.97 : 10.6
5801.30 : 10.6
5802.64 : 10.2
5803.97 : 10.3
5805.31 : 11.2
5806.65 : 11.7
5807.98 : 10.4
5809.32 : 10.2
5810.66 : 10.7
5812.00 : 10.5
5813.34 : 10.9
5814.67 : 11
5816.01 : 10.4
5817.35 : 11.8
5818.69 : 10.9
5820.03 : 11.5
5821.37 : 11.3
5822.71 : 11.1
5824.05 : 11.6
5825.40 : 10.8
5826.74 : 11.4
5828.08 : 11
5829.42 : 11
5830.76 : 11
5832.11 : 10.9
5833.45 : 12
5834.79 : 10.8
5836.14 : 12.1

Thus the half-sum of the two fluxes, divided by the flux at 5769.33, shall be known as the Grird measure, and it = 1.00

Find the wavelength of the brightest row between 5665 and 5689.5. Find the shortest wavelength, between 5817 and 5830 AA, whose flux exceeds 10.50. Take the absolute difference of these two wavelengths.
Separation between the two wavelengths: 131.1 AA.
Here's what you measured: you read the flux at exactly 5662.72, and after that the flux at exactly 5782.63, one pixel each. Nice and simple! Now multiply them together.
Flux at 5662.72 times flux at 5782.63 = 96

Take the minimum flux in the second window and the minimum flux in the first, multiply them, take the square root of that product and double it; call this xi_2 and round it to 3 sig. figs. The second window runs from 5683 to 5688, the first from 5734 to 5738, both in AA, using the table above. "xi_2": 21.5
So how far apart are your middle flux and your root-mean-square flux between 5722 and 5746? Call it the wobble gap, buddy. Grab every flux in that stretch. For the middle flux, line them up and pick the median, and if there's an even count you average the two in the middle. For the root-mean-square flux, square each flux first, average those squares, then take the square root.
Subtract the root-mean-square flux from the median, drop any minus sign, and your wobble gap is 0.02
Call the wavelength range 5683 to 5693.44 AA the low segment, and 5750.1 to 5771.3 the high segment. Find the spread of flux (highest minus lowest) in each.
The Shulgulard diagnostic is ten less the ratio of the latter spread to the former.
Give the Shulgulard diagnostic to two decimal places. 8.79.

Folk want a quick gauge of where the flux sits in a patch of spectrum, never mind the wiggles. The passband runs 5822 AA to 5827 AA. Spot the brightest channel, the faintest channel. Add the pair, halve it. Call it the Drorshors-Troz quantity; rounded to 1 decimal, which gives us 11.2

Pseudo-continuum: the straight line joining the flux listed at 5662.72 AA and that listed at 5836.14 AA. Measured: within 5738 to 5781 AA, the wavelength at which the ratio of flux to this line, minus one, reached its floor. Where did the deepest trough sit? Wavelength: 5744.15 AA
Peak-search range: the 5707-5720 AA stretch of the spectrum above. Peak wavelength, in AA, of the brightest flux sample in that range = 5719.07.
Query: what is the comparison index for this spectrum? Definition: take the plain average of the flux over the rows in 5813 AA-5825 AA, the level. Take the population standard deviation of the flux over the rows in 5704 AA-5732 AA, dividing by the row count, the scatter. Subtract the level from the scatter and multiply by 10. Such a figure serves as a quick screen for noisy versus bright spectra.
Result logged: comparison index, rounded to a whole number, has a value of -105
